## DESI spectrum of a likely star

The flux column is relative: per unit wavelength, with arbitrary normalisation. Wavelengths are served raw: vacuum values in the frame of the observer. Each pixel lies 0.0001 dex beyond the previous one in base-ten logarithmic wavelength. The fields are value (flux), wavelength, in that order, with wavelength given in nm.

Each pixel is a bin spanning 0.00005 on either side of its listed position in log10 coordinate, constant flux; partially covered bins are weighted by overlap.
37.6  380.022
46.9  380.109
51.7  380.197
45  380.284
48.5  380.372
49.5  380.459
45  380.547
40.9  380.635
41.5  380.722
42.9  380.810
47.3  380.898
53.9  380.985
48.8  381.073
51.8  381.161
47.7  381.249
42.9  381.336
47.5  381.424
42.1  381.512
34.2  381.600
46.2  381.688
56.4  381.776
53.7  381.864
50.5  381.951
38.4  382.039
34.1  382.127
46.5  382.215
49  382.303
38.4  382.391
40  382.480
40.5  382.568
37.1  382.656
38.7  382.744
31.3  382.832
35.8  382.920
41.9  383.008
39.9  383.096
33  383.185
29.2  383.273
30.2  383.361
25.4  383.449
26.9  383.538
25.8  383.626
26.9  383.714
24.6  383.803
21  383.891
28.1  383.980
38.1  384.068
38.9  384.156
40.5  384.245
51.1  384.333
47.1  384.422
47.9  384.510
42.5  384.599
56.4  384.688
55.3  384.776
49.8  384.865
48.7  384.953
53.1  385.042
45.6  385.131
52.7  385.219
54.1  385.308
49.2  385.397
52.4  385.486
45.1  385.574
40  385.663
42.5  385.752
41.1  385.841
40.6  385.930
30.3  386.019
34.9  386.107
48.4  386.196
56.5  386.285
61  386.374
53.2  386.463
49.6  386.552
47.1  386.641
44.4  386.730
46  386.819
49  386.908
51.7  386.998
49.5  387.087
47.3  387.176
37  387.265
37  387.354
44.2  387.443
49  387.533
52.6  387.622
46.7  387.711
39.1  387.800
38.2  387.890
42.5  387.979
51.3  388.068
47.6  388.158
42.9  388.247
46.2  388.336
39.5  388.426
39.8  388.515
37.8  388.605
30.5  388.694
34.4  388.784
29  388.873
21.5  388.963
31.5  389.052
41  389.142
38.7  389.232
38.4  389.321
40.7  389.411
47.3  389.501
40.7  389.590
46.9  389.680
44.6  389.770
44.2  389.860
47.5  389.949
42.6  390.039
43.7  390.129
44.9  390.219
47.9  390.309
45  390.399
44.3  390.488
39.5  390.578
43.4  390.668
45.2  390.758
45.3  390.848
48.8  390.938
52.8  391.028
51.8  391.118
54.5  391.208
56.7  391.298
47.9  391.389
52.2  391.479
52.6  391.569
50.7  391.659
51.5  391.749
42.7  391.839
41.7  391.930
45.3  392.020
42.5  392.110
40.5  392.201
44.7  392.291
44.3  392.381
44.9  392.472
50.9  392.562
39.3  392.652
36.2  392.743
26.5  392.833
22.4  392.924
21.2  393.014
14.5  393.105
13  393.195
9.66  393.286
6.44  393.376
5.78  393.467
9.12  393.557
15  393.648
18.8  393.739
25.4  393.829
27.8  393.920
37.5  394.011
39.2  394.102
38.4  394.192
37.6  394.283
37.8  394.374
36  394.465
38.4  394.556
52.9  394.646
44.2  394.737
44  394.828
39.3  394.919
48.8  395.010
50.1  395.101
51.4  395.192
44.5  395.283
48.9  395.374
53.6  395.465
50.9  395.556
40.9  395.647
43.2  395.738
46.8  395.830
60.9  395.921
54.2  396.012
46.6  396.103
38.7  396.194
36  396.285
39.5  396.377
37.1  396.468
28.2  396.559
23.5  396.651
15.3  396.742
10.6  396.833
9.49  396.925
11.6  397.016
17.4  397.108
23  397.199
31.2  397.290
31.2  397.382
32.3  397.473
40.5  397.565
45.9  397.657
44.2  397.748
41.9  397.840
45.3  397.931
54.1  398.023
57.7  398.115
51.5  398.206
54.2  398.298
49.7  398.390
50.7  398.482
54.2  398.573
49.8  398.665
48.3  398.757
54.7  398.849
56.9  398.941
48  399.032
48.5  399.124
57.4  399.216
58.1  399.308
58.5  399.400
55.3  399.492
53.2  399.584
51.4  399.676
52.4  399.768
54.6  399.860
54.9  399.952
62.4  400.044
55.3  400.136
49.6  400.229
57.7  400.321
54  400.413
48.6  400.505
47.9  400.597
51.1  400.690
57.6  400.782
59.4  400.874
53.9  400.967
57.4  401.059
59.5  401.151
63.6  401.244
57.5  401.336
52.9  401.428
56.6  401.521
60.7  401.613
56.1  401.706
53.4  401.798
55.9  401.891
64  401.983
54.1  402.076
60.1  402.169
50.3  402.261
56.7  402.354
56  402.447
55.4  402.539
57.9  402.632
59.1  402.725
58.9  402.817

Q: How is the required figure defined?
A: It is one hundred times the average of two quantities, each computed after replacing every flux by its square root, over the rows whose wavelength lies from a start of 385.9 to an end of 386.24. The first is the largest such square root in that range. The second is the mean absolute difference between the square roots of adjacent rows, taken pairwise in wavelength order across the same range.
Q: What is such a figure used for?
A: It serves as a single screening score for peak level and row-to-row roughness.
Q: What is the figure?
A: 387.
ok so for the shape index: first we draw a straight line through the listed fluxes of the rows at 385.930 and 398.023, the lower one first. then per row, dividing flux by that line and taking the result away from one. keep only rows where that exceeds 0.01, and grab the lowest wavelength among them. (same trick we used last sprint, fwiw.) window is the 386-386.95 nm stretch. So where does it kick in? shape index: 386.019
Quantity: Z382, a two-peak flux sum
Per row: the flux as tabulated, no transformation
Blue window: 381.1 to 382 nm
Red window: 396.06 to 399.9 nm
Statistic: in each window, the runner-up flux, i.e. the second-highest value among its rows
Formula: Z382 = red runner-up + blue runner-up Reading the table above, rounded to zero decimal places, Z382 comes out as 112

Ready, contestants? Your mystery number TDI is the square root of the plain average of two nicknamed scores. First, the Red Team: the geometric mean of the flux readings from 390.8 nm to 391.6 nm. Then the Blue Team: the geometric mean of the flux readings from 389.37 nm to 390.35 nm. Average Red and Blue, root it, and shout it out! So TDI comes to 6.9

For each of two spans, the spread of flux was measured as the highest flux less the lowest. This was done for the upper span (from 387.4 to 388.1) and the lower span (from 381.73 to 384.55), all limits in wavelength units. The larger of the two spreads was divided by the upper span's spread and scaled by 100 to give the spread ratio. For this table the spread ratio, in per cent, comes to 246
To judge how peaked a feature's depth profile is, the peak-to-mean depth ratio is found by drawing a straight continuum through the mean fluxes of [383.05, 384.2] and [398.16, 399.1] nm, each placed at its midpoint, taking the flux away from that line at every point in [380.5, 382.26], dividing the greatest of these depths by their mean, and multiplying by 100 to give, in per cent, 34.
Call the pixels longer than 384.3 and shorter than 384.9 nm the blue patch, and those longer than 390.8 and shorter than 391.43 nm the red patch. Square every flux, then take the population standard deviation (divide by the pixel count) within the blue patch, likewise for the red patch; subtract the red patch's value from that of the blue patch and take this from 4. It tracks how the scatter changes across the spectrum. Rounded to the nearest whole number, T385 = -64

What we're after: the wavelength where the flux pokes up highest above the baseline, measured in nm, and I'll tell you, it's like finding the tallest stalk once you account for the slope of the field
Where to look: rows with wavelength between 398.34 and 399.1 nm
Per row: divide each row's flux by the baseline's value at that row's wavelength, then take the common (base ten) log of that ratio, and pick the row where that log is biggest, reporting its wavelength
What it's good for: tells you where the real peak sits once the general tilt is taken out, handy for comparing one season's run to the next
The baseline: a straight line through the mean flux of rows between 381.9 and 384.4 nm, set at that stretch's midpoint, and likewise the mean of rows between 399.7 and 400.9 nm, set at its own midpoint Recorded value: 398.941 nm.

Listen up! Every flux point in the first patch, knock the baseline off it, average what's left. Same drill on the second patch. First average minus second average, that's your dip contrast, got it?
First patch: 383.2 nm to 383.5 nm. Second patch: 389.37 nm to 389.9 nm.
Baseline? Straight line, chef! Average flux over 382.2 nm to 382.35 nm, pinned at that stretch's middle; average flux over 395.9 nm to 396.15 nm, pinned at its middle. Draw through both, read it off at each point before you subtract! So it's -13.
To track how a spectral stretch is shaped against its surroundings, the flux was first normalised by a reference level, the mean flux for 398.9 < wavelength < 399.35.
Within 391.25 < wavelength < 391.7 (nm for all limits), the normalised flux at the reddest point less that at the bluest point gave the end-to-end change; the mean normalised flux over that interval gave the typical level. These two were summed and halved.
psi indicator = 0.43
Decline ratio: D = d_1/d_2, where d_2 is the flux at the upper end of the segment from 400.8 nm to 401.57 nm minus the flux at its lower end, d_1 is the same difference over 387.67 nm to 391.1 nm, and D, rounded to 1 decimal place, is -2.2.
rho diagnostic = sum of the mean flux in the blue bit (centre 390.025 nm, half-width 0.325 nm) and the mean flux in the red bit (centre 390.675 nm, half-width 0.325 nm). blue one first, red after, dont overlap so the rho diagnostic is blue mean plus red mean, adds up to 90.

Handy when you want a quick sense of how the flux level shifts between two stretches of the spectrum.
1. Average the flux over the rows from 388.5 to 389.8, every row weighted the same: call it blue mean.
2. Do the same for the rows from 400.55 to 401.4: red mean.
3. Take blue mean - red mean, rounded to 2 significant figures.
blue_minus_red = -19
